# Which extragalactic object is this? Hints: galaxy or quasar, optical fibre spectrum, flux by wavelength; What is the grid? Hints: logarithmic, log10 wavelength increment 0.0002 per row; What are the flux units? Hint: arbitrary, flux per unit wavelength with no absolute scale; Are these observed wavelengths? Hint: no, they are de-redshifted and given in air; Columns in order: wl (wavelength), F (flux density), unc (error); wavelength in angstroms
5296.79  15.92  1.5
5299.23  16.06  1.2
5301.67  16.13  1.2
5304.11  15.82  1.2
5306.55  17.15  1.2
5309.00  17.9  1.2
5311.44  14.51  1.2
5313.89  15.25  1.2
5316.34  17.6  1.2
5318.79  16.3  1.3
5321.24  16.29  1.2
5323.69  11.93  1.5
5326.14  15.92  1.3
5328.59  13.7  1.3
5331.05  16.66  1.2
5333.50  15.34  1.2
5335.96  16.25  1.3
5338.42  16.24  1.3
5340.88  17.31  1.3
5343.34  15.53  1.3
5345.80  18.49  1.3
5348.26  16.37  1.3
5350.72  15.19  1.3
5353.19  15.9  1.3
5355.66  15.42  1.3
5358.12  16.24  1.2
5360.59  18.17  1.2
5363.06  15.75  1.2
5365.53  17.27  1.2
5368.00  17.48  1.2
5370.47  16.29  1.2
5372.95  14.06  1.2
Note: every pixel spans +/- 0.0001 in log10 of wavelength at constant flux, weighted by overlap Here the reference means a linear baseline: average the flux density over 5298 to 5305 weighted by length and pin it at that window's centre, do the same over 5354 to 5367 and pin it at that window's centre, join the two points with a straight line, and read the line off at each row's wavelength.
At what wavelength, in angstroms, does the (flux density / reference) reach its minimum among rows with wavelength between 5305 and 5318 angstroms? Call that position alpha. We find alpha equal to 5311.44 angstroms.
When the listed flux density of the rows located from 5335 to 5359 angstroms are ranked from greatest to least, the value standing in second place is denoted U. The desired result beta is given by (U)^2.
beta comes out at 300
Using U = 17.31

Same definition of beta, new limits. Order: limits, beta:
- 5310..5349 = 310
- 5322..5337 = 264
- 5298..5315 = 294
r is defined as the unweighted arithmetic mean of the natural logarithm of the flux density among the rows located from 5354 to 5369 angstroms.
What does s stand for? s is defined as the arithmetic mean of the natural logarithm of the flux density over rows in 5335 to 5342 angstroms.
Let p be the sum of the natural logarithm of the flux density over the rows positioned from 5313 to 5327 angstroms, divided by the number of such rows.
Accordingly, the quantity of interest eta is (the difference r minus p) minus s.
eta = -2.73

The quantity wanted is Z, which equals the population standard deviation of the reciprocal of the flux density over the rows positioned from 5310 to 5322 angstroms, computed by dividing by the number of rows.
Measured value 0.0041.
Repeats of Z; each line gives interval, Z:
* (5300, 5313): 0.0045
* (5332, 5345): 0.0026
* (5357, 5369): 0.0031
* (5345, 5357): 0.0042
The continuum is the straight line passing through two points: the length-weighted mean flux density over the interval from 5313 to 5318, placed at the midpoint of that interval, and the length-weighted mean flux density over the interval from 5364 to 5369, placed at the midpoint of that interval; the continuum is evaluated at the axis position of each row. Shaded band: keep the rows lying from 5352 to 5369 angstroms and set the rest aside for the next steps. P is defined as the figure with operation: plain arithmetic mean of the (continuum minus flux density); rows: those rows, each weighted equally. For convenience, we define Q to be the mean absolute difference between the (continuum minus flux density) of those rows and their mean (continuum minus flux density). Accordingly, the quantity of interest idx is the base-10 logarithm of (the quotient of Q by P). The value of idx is 0.15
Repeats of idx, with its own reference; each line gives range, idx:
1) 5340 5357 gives 0.15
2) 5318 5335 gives -0.04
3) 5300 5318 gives 1.38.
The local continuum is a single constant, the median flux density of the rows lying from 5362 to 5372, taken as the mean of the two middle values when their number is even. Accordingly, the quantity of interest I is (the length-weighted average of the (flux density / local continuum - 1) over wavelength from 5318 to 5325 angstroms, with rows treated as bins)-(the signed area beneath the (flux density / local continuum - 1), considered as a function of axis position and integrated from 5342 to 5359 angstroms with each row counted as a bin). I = 0.50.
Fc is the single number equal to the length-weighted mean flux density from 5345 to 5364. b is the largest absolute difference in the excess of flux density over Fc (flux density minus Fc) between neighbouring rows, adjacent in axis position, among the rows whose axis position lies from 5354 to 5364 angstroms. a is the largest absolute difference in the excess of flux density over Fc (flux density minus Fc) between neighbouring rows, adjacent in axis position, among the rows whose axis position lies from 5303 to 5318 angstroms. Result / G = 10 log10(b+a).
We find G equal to 7.64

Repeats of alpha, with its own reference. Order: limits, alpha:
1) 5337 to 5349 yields 5343.34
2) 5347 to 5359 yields 5350.72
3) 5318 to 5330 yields 5323.69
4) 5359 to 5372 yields 5363.06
